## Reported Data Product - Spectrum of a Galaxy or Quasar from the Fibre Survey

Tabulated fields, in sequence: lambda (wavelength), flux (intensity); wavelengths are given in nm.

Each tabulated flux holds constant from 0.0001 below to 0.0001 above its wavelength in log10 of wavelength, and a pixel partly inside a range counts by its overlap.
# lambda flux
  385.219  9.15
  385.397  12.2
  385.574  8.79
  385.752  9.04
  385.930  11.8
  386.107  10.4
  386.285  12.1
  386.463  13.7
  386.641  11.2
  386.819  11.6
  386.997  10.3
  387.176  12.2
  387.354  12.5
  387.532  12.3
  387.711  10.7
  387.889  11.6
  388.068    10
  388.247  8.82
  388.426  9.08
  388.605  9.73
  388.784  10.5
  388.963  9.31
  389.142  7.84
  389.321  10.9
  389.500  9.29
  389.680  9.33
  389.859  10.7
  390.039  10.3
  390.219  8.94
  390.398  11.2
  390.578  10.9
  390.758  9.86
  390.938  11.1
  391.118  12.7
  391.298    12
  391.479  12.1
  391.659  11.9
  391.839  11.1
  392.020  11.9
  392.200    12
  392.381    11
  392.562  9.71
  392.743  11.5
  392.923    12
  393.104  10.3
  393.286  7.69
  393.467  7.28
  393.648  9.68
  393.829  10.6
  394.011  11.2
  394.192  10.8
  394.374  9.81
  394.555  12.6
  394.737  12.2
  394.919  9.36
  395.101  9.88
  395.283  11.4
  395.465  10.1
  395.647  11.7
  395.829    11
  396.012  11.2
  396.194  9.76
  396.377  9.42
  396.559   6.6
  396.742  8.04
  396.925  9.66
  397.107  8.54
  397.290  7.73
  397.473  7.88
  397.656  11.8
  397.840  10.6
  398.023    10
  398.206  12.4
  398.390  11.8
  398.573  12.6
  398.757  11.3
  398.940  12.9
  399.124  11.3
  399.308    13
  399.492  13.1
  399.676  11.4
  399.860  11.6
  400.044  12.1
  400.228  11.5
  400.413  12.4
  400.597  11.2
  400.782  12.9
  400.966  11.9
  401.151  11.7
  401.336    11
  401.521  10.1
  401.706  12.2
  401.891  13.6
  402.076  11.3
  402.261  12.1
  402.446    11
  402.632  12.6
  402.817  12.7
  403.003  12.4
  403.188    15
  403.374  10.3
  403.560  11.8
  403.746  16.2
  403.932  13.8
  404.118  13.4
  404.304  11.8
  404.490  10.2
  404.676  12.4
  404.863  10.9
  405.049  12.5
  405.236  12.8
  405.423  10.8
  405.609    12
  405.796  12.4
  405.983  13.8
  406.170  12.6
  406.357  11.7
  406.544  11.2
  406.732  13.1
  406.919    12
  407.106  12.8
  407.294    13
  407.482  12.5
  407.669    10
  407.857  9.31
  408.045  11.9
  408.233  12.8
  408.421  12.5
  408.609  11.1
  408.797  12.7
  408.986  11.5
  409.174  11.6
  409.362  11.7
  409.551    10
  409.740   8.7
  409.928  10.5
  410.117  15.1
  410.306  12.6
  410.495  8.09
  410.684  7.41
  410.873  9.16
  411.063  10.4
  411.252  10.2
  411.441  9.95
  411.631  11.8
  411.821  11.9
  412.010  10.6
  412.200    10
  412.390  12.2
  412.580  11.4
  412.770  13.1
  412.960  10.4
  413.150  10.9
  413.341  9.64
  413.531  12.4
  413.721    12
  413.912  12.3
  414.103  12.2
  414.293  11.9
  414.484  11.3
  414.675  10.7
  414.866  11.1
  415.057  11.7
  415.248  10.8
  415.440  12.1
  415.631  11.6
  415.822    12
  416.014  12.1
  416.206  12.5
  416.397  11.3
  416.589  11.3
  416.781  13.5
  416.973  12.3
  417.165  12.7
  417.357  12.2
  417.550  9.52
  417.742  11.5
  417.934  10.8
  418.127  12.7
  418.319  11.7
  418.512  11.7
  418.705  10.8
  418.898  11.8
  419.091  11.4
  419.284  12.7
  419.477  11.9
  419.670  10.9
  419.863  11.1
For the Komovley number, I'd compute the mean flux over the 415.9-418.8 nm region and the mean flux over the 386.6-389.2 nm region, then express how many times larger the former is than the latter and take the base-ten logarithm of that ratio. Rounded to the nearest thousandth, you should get 0.049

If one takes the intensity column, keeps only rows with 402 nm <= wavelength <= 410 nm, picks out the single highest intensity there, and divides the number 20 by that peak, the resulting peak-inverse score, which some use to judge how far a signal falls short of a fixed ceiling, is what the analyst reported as 1.23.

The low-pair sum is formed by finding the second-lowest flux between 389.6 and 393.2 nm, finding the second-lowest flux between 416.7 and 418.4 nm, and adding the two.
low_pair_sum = 20.1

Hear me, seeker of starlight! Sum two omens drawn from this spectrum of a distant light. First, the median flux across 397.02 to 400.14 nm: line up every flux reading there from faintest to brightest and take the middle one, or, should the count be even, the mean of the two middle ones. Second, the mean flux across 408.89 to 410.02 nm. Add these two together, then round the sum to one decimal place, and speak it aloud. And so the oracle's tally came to 22.3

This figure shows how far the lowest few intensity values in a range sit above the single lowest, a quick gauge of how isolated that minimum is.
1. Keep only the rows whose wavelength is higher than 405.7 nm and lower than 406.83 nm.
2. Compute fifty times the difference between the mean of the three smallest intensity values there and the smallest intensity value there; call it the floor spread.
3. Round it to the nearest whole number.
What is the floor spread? 28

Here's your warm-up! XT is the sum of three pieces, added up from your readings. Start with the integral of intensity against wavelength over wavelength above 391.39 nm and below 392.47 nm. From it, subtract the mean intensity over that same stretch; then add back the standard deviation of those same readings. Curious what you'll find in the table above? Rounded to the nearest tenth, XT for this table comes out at 1.4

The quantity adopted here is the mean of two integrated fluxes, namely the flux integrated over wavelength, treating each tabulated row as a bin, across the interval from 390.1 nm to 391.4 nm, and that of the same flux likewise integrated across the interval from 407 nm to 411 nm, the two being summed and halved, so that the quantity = 29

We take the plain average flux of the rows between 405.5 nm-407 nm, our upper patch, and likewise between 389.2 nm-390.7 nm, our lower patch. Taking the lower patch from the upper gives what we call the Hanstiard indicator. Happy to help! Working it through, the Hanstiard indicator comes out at 2.2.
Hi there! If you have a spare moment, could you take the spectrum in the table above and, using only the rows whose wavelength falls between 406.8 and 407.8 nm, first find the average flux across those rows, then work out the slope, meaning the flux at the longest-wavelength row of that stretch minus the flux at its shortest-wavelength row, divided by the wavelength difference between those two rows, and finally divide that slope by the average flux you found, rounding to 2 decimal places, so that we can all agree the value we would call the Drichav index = -0.22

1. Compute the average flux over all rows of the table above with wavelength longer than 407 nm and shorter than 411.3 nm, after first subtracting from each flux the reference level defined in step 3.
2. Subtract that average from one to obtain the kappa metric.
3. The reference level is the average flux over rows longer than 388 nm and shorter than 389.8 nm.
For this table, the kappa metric -0.63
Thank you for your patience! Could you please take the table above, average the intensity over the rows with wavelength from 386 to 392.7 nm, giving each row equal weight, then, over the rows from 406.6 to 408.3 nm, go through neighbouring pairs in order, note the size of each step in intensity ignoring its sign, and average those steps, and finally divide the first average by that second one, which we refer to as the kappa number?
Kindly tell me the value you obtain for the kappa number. 9.3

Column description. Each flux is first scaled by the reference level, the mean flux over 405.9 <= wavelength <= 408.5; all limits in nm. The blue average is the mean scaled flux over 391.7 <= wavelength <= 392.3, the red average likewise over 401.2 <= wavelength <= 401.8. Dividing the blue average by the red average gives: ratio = 1.05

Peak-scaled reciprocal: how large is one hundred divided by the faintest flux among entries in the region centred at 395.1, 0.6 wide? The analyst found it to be 10.7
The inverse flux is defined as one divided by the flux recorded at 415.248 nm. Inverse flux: 0.093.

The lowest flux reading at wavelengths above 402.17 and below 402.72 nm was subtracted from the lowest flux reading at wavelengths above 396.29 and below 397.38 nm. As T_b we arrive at -4.4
